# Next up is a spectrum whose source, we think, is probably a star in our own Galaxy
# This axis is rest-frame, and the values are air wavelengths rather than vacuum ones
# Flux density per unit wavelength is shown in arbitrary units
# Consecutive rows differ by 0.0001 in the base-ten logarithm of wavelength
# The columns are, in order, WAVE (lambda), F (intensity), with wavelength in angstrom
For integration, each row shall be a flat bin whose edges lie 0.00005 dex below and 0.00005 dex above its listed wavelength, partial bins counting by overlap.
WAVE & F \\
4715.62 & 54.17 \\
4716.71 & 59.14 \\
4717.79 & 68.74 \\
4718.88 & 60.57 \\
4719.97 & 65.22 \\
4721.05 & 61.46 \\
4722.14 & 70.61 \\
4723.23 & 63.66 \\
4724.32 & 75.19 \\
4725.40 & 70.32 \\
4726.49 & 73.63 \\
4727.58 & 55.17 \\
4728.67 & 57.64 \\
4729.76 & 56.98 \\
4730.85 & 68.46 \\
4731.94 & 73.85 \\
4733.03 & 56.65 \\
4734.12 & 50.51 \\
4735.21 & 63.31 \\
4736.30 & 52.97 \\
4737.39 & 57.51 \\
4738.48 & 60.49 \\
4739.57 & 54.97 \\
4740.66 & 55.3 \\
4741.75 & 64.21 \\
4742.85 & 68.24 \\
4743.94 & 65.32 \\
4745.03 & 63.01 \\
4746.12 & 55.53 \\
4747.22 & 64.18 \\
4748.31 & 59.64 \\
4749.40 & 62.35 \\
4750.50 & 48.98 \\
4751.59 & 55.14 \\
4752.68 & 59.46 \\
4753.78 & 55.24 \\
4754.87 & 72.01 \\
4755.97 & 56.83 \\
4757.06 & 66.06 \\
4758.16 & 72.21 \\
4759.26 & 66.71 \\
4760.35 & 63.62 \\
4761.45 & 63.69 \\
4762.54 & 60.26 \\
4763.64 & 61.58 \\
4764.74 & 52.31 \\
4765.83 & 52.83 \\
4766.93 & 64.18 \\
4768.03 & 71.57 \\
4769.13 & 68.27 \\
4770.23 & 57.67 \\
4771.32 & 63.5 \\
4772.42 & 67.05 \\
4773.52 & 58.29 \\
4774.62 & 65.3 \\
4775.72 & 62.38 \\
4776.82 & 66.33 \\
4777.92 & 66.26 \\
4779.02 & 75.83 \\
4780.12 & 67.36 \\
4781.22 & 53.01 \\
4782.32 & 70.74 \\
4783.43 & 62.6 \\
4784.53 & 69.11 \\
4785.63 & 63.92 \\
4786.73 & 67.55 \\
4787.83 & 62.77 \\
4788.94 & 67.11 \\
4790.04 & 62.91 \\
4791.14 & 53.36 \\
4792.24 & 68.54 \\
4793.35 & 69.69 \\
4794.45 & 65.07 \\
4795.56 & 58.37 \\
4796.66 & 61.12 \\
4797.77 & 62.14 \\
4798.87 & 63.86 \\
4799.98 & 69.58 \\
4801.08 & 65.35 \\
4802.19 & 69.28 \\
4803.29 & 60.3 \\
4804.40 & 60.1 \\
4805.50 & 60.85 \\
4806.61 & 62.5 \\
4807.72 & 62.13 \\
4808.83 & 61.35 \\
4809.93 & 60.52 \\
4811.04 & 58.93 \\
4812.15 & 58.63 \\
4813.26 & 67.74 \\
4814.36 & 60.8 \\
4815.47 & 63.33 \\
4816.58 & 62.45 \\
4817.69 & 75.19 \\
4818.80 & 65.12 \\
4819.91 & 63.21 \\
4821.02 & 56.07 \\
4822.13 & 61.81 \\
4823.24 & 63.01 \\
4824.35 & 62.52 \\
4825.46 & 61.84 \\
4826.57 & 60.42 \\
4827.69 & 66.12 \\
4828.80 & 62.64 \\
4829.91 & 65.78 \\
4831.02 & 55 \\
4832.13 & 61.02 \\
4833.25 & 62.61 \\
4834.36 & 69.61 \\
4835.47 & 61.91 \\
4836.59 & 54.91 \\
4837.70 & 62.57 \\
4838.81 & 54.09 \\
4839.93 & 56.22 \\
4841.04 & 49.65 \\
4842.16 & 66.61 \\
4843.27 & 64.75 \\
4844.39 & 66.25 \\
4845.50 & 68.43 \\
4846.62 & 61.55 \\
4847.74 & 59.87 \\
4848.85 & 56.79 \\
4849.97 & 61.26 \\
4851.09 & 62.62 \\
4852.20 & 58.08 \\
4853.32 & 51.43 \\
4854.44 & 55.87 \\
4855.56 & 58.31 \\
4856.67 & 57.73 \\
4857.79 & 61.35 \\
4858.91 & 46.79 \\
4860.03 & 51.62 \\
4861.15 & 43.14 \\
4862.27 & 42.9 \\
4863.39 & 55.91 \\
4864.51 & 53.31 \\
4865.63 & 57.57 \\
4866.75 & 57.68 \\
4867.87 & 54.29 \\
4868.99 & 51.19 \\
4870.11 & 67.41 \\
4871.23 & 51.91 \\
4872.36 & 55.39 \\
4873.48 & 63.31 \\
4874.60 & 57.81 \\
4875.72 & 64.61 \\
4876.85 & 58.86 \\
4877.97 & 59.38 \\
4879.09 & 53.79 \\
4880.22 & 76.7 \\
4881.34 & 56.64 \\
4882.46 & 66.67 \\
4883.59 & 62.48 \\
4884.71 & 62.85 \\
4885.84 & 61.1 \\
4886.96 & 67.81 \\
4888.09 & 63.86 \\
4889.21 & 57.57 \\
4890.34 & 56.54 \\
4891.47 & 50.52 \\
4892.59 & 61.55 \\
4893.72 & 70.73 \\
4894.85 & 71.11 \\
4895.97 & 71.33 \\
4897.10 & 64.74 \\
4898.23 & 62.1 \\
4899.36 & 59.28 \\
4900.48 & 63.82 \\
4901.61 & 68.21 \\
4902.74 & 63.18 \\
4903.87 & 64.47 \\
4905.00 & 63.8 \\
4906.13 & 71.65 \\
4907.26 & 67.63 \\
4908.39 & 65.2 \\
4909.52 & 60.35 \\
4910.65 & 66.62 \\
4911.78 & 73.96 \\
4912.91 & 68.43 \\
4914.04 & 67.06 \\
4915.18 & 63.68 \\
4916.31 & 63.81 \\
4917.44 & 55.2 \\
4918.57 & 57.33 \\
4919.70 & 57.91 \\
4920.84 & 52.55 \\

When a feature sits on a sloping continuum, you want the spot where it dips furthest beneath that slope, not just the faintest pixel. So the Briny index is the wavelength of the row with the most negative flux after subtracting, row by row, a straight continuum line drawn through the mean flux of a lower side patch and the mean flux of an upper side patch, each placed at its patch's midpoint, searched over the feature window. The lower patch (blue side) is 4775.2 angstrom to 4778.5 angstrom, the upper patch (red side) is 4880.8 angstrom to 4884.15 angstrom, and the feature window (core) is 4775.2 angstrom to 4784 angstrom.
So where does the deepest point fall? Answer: 4781.22 angstrom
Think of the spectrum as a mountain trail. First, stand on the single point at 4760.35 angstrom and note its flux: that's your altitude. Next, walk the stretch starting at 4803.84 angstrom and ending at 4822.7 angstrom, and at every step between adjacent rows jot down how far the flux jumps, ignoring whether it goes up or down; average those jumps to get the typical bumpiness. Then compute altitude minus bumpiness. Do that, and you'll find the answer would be 60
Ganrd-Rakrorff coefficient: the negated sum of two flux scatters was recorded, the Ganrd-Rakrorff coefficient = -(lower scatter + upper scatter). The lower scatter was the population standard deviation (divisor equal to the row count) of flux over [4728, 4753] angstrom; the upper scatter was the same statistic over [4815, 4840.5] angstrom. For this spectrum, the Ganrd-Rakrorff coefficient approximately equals -10.6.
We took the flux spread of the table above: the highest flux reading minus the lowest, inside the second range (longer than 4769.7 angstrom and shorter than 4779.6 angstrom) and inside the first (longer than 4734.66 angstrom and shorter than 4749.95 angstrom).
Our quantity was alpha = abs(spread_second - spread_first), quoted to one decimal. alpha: 2.9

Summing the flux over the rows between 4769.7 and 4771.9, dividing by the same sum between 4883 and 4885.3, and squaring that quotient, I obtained 0.93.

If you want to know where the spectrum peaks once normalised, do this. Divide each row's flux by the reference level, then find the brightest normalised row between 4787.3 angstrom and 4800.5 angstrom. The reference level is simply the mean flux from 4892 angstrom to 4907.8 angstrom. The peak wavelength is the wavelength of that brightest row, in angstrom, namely 4793.35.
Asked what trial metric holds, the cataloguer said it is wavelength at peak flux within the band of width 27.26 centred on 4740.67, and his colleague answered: 4731.94 angstrom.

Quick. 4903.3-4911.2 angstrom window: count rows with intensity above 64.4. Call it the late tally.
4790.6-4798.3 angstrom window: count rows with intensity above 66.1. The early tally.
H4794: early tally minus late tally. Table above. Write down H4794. -3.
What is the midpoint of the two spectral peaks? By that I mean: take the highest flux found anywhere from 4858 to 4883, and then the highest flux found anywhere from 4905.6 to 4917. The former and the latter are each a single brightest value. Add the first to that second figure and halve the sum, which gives 75.3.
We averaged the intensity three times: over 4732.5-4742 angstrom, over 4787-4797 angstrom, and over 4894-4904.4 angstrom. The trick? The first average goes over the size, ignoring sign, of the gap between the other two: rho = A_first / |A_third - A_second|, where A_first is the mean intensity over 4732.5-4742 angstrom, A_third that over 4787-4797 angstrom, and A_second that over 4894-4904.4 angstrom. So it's 27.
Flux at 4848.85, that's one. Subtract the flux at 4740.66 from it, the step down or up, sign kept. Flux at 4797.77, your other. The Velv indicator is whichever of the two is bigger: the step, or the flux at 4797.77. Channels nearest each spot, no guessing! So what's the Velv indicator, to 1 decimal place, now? 62.1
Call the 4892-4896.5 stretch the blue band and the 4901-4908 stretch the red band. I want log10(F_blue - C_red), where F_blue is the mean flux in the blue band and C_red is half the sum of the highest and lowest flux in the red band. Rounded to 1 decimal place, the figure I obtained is 0.1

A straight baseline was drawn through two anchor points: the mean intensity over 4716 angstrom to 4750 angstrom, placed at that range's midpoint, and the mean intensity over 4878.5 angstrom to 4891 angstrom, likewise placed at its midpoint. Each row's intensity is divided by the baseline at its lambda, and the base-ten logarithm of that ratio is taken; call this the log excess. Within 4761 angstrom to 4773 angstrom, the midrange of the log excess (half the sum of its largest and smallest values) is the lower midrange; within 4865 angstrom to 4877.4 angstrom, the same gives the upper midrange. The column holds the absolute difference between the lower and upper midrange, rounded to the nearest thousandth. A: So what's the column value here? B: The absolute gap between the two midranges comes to 0.017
